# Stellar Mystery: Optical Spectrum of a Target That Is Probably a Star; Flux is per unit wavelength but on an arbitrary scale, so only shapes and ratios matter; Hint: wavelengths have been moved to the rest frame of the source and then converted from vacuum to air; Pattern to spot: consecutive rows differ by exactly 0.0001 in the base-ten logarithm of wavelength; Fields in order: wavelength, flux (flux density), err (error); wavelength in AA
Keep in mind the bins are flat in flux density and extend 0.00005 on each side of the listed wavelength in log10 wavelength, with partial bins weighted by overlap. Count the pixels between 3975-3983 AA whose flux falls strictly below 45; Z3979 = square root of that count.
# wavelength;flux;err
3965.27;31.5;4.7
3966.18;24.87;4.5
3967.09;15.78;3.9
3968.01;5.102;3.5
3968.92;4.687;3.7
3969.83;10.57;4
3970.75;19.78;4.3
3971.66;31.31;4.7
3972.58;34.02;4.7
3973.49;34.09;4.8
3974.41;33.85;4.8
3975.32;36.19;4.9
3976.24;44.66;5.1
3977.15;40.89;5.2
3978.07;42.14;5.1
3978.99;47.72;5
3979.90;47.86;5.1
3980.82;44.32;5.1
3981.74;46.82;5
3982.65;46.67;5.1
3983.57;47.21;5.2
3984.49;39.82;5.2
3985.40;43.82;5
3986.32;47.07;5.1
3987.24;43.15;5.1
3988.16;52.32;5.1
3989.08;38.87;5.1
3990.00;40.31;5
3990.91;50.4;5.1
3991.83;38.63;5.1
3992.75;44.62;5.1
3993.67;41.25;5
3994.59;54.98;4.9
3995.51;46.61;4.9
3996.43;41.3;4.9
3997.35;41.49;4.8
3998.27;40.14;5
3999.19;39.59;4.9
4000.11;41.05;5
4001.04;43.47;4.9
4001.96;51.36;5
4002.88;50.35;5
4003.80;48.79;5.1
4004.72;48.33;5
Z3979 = 2.2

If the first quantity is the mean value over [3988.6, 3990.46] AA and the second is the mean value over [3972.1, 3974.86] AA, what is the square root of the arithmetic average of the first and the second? 6.07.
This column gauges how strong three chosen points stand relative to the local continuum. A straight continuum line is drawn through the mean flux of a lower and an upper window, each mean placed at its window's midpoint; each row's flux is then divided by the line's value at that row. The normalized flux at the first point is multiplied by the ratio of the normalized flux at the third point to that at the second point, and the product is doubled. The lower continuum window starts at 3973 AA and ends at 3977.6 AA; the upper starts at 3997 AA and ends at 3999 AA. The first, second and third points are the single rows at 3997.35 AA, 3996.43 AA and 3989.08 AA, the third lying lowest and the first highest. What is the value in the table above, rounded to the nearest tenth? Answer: 2.0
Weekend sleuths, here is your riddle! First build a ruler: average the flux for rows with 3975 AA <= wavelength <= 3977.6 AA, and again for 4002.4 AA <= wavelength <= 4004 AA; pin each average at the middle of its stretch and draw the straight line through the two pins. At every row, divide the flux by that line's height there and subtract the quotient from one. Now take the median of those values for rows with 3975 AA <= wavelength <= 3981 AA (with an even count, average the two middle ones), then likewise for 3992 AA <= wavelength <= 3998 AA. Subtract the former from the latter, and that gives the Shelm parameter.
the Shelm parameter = 0.12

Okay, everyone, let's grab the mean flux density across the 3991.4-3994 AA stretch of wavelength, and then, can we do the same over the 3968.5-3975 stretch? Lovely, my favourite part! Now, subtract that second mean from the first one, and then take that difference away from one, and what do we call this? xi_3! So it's -16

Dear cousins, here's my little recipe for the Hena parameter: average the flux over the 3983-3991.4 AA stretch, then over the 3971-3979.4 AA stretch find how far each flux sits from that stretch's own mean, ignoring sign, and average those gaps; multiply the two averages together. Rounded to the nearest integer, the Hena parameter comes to 220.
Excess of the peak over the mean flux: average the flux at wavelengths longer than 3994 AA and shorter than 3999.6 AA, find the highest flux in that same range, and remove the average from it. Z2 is 11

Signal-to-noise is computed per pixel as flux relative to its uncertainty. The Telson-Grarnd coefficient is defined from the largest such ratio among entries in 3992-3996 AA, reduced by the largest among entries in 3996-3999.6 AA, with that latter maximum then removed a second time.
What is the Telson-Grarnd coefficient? -6.1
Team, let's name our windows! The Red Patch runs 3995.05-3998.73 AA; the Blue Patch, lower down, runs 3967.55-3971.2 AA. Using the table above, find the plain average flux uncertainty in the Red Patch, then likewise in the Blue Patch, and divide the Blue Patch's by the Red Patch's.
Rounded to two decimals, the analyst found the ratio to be 0.79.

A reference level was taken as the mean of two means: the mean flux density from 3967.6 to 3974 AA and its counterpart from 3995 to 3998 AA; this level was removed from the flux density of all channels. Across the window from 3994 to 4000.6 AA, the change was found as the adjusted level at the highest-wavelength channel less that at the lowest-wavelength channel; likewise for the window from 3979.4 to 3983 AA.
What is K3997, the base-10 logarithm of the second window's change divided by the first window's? -1.1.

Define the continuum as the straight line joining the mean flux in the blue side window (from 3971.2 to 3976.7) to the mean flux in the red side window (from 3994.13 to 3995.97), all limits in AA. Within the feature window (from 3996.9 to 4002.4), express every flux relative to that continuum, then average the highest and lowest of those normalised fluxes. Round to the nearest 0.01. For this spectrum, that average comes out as 0.83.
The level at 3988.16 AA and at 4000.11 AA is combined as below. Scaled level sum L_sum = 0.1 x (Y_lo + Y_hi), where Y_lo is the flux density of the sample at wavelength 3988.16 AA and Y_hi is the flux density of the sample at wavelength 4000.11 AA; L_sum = 9.3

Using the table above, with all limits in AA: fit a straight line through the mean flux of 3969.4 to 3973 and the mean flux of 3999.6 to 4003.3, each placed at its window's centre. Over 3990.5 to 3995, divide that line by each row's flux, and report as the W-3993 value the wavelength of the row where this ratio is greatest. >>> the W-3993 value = 3991.83 AA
